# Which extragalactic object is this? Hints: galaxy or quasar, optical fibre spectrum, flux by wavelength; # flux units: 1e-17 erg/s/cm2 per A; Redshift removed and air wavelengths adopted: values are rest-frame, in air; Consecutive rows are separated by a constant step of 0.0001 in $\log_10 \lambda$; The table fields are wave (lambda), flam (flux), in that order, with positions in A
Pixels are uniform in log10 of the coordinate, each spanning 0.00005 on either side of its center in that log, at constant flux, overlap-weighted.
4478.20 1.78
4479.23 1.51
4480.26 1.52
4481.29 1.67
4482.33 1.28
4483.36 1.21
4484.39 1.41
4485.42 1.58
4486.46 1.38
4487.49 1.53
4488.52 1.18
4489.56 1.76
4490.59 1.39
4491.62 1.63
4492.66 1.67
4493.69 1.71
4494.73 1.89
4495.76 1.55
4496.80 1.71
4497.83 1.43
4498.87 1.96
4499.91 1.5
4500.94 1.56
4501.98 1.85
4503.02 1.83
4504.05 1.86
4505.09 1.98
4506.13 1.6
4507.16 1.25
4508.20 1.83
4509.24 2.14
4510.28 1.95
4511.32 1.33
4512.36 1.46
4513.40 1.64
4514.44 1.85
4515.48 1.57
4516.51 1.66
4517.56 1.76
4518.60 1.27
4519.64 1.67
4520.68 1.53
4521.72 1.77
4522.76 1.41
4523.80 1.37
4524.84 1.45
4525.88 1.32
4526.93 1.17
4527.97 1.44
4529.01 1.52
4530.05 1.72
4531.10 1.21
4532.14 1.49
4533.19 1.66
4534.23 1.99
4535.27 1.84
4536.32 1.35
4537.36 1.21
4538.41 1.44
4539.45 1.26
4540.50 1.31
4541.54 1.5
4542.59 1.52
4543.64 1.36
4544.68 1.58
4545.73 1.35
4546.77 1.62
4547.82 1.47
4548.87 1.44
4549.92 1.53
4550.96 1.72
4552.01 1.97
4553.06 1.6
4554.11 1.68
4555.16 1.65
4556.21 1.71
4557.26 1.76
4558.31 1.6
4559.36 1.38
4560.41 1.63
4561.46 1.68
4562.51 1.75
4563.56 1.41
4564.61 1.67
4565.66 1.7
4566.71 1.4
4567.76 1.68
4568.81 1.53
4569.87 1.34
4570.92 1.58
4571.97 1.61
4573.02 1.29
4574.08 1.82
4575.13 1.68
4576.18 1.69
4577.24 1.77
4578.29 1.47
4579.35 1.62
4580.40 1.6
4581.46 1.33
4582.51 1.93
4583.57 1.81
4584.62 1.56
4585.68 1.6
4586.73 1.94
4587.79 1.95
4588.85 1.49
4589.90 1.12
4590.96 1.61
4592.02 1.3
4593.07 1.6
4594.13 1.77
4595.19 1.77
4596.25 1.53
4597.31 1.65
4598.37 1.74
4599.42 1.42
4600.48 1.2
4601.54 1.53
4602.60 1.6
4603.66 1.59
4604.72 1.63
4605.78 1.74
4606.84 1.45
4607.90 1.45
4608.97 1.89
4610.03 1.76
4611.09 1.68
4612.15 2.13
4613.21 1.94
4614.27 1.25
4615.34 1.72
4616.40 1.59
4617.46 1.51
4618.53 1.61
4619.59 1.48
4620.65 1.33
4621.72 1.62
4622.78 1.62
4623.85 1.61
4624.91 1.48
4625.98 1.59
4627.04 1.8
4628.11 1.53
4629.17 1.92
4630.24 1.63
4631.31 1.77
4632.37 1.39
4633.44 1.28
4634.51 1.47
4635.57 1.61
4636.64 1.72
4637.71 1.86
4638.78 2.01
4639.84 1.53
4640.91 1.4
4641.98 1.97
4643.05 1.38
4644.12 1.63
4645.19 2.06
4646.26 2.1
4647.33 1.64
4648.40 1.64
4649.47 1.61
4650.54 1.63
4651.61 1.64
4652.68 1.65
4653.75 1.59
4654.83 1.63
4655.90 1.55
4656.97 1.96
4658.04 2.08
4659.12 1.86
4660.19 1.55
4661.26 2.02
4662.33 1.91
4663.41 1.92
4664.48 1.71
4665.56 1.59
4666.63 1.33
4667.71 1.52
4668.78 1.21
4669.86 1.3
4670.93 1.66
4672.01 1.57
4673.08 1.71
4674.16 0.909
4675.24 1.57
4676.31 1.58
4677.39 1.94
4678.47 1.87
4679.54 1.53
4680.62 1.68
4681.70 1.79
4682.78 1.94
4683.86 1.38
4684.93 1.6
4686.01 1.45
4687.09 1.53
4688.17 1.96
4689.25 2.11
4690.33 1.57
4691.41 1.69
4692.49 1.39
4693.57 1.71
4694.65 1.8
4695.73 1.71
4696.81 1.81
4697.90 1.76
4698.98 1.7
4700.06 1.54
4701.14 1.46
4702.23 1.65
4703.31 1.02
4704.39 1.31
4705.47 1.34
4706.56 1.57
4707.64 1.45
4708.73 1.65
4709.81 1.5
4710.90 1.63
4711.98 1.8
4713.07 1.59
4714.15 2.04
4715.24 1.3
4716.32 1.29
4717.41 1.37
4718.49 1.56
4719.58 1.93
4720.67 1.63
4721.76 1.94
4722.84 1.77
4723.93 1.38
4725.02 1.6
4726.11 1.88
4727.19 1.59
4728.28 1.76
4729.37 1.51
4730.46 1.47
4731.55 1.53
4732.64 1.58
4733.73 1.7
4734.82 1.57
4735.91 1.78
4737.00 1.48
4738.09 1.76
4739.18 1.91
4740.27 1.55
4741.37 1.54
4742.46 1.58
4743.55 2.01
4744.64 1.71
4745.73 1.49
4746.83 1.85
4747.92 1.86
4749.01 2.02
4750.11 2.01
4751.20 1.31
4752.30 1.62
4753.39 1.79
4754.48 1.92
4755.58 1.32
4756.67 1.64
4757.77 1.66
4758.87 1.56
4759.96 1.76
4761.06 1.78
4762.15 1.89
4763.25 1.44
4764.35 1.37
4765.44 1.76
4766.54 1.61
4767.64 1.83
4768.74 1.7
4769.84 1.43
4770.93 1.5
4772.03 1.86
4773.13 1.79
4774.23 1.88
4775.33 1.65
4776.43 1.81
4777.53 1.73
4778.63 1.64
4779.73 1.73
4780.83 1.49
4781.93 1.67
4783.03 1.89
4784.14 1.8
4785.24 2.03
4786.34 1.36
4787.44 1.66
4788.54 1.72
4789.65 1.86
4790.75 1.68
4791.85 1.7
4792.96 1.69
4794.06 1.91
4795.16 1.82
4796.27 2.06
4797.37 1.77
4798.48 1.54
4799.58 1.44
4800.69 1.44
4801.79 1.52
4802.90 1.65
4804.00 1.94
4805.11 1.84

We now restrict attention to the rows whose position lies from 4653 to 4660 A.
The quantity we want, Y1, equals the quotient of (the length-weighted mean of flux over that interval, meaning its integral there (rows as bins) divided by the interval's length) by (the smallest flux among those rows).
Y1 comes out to 1.14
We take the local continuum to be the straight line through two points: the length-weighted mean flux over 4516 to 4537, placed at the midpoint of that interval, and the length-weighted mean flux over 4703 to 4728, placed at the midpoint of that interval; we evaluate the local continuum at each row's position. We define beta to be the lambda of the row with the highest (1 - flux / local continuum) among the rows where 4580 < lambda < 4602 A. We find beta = 4589.90 A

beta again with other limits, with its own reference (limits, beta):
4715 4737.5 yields 4716.32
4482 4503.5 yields 4488.52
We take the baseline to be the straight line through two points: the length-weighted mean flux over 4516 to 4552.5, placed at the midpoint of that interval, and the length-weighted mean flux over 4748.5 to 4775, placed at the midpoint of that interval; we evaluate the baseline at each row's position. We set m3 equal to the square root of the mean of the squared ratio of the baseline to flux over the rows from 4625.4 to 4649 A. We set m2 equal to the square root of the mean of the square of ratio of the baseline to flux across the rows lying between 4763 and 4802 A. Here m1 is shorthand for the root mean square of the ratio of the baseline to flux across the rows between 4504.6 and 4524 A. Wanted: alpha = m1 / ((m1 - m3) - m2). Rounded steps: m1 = 0.95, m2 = 1.02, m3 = 0.97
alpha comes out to -0.901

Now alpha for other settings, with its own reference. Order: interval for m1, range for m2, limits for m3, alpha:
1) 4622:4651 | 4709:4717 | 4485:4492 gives -0.886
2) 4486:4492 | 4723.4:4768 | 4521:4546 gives -0.971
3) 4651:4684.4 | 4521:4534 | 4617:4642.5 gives -0.993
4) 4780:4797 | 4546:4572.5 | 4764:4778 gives -0.992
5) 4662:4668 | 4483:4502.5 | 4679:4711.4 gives -0.974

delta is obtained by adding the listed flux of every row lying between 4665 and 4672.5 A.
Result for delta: 10.2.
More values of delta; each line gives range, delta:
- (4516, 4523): 11.1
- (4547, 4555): 11.4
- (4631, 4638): 11.1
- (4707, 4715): 11.7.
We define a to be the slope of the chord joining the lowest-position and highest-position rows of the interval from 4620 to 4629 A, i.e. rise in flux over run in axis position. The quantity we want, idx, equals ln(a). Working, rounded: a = 0.027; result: -3.6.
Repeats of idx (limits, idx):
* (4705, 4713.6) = -3.4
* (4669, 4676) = -3.0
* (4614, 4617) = -1.8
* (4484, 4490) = -2.7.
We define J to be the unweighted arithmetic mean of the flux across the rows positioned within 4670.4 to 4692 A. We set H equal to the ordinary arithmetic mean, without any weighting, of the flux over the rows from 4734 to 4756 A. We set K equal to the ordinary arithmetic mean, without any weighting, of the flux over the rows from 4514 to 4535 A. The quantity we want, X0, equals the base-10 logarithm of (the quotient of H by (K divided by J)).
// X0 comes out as 0.262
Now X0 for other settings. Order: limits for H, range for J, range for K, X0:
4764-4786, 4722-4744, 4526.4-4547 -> 0.280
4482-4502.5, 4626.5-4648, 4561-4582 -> 0.221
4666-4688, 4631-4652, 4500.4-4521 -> 0.188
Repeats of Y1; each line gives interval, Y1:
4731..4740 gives 1.12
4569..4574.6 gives 1.18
